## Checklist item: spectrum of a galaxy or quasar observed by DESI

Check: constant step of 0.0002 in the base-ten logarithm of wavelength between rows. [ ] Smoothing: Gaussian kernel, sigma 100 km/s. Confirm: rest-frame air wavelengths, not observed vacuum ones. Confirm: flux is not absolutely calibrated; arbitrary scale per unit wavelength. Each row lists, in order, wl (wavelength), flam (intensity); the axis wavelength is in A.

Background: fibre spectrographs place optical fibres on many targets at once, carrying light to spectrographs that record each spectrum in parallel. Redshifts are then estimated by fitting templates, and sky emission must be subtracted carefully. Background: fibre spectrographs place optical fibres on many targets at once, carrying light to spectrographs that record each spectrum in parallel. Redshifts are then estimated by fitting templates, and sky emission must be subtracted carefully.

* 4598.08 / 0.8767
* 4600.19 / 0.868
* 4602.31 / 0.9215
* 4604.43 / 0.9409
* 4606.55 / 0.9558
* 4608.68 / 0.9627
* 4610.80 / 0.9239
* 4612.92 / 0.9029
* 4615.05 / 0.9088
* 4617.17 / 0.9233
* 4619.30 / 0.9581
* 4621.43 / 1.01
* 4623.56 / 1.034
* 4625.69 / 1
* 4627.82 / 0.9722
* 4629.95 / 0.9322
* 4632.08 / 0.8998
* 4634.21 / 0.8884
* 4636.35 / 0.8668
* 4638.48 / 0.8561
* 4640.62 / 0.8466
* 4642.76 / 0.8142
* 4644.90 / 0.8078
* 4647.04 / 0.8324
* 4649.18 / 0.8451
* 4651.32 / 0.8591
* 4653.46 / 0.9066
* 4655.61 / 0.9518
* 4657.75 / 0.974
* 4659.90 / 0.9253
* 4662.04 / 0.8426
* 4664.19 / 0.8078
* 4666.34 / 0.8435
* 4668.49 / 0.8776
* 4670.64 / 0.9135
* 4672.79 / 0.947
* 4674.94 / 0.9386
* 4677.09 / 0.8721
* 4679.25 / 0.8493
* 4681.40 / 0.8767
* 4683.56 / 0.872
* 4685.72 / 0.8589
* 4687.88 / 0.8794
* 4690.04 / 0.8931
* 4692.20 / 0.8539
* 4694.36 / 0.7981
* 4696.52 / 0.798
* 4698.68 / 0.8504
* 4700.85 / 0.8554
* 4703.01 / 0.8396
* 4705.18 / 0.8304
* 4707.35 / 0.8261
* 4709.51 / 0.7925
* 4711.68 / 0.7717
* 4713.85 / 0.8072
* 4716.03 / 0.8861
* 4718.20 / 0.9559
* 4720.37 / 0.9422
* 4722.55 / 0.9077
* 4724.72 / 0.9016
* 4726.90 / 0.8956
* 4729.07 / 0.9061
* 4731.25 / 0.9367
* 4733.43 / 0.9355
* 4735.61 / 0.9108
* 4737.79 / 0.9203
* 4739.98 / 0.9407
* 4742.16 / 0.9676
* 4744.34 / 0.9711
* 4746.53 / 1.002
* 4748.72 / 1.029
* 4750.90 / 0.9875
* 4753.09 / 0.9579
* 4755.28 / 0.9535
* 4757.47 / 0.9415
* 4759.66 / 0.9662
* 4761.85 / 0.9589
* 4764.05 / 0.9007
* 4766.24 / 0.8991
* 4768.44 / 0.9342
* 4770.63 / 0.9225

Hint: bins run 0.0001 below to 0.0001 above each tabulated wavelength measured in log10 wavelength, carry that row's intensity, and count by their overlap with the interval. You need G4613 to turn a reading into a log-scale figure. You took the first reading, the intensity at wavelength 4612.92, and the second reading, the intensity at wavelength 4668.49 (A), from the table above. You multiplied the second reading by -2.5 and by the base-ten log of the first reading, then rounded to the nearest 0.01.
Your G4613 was 0.10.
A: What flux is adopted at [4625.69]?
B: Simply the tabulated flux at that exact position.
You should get 1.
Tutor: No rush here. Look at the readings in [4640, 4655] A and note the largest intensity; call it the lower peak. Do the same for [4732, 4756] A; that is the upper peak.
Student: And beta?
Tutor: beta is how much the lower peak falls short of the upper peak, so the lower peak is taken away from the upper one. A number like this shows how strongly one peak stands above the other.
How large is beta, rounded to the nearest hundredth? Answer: 0.12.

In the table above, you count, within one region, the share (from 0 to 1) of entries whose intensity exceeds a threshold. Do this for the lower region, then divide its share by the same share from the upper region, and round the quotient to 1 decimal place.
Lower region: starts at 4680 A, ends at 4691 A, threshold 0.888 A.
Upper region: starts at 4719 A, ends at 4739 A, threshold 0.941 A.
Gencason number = 1.8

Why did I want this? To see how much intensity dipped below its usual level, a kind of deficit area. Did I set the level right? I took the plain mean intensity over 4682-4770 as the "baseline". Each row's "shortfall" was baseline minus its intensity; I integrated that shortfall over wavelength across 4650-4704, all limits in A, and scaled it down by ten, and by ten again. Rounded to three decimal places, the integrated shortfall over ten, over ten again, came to 0.014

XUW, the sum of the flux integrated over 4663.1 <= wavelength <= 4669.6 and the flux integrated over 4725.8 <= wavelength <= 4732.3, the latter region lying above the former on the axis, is 11.4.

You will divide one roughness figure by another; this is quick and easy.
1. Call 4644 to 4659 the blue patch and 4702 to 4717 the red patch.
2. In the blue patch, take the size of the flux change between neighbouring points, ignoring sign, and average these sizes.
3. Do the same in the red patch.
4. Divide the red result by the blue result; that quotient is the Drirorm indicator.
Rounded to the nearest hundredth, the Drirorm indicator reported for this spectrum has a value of 1.10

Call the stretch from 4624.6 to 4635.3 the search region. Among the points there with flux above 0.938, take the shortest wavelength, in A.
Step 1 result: 4625.69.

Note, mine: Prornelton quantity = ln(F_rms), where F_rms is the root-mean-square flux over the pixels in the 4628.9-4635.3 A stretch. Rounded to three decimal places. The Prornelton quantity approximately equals -0.098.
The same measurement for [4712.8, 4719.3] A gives -0.122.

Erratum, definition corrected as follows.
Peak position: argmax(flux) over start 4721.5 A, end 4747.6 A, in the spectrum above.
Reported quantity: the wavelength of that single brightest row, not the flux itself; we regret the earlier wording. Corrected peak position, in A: 4746.53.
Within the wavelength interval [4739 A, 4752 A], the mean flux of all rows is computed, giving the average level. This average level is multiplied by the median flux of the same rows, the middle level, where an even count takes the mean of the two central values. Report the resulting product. 0.963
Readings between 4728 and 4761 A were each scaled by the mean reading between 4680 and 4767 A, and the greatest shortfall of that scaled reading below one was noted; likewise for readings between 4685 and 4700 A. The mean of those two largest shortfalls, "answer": 0.053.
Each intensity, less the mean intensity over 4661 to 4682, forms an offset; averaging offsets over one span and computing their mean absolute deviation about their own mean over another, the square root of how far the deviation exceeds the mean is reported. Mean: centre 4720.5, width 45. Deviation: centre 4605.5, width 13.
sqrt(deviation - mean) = 0.13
